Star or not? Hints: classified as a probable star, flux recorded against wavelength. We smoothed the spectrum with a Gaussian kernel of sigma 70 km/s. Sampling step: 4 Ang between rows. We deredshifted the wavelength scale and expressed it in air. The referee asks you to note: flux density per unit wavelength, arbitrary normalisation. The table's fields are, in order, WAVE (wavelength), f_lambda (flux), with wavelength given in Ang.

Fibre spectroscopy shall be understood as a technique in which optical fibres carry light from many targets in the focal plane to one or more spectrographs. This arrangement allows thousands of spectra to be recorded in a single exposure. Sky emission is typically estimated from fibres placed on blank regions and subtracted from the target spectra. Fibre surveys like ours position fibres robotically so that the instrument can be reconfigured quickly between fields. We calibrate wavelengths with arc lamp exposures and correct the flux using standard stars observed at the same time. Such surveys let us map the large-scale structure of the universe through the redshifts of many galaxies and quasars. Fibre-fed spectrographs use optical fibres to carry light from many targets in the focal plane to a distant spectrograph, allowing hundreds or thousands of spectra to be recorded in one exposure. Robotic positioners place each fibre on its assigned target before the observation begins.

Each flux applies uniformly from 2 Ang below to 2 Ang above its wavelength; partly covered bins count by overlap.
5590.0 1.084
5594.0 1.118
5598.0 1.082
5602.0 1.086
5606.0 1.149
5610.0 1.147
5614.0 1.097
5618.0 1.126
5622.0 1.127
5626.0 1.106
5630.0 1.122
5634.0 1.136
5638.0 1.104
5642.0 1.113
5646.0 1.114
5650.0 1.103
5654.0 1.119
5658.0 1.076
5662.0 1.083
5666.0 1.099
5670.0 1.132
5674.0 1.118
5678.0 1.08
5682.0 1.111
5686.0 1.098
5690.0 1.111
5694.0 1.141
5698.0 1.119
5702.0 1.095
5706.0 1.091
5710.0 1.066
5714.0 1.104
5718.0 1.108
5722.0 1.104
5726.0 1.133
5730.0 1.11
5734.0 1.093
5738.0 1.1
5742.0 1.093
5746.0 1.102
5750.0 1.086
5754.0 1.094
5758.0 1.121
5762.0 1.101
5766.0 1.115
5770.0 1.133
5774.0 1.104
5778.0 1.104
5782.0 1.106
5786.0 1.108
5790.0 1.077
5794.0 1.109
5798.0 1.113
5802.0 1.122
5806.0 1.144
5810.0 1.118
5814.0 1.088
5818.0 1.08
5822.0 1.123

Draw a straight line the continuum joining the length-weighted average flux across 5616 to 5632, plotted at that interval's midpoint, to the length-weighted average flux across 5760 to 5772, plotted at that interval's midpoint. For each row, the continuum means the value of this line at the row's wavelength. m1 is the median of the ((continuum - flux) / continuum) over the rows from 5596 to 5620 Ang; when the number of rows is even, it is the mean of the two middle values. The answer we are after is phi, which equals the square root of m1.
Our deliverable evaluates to 0.09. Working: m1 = 0.008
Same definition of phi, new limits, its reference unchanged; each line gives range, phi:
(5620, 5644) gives 0.05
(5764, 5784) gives 0.09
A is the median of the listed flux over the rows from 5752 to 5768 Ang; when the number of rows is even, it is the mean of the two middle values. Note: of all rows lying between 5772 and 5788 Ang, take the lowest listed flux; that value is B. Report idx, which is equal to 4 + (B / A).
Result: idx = 4.996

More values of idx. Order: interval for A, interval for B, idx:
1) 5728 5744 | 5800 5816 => 4.992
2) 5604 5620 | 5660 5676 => 4.953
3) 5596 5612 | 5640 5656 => 4.988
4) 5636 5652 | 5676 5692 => 4.974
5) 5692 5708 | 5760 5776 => 4.995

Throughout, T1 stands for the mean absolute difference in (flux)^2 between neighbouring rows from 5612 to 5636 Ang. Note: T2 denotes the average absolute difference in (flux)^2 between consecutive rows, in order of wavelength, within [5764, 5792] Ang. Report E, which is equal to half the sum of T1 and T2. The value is 0.0332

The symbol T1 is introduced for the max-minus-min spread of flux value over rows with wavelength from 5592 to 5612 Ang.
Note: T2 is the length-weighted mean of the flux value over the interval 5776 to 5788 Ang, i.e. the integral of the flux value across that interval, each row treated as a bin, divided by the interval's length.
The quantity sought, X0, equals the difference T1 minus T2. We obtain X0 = -1.04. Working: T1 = 0.07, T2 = 1.11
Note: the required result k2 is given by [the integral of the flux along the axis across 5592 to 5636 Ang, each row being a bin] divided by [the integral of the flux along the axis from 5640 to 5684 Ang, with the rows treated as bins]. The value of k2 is 1.012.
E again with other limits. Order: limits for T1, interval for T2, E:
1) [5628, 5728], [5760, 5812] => 0.0392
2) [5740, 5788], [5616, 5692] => 0.0349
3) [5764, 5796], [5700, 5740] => 0.0364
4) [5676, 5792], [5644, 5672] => 0.0416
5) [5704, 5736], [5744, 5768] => 0.0408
